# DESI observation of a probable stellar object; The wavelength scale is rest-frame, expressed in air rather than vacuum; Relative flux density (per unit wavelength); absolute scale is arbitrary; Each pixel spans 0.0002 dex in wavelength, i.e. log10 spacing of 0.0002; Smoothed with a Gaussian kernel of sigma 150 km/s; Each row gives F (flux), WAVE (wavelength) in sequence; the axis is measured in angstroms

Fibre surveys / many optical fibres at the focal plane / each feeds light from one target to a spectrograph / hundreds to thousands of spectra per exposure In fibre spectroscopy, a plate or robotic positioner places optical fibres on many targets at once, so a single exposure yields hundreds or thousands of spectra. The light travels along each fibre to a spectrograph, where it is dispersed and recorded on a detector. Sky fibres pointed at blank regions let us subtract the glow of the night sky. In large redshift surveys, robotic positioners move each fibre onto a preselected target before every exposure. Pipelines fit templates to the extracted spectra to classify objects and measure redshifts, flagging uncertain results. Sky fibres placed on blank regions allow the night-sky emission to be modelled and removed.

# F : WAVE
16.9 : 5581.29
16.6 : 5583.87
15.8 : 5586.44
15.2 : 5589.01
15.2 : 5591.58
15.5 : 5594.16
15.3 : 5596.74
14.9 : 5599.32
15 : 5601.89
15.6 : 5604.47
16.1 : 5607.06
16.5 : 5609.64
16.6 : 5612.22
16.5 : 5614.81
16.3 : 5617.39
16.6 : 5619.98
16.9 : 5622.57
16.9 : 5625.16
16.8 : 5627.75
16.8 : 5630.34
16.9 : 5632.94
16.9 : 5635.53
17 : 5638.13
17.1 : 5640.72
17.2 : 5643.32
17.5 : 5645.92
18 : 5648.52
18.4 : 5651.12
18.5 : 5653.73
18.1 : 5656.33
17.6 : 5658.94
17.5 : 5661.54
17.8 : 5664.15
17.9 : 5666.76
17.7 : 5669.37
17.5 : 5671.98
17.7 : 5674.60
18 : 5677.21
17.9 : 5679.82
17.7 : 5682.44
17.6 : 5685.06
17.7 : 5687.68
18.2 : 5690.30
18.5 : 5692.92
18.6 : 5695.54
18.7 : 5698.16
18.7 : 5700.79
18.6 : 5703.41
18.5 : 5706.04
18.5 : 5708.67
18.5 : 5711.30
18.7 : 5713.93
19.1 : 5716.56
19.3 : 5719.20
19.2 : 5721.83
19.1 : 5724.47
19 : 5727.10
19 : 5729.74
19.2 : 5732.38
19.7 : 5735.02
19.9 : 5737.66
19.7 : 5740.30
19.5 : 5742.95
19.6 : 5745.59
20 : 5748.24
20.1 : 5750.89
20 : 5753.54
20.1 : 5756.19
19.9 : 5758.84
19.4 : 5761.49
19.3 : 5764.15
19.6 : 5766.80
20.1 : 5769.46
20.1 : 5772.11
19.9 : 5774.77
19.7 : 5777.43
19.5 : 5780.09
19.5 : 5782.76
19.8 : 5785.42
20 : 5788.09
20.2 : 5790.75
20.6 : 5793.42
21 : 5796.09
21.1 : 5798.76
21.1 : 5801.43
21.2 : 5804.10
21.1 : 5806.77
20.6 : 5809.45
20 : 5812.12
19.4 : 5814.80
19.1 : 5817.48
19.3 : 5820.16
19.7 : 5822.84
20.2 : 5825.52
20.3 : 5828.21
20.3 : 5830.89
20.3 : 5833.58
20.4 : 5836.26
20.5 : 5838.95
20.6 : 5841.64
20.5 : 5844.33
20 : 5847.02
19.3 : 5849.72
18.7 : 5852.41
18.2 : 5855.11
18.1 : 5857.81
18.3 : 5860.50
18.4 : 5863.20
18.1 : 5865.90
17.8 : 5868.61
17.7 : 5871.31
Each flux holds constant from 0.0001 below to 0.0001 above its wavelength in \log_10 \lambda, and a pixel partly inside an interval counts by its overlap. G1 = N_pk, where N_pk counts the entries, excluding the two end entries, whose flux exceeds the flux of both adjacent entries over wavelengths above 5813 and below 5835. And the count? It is 0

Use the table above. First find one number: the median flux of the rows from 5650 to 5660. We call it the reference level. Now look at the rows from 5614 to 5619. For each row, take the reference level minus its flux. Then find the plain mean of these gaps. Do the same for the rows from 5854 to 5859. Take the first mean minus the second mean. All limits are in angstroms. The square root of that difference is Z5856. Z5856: 1.32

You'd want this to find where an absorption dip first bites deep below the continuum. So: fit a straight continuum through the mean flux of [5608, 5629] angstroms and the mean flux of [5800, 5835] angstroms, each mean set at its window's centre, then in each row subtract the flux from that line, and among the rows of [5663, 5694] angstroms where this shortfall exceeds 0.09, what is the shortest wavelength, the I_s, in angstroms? 5671.98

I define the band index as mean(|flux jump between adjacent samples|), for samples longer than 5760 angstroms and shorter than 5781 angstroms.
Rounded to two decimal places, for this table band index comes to 0.21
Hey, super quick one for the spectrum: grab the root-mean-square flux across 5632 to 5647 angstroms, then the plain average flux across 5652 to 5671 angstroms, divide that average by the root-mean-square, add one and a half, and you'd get 2.55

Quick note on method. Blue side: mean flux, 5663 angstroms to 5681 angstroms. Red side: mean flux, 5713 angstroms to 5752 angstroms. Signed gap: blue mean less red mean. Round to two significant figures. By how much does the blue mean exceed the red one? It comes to -1.6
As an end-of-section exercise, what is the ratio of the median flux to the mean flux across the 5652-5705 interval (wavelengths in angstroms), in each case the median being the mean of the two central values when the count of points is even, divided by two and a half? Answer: 0.397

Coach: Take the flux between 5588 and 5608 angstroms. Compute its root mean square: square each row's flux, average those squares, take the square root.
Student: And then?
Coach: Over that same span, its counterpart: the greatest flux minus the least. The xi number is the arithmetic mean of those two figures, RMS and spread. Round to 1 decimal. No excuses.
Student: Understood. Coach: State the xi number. 8.3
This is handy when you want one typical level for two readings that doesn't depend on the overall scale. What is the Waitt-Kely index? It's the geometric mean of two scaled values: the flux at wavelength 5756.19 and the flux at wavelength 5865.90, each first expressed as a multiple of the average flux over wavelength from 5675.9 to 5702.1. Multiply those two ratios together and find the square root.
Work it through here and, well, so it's 1.05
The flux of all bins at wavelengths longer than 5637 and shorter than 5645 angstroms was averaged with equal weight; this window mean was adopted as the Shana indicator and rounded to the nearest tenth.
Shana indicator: 17.1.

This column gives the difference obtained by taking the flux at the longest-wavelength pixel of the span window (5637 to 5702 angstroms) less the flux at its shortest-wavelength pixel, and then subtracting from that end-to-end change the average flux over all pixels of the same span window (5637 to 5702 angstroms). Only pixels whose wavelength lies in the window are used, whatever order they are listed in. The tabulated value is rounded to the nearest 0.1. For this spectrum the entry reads -16.2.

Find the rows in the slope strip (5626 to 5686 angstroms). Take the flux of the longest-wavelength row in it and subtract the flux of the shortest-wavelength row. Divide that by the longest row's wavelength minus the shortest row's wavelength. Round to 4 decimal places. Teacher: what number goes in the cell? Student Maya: 0.0140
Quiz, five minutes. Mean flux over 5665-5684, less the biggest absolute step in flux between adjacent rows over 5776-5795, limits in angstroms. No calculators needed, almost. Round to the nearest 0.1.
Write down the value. 17.4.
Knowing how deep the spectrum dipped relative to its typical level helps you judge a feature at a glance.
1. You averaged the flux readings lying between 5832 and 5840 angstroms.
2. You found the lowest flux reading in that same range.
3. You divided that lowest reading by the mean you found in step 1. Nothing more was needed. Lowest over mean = 0.995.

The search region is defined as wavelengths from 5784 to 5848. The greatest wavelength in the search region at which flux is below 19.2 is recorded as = 5817.48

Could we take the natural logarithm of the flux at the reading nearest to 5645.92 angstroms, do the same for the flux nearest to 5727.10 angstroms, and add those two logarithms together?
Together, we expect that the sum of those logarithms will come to 5.81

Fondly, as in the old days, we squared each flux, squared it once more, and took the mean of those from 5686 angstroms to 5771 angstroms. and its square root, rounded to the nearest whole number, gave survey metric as 369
